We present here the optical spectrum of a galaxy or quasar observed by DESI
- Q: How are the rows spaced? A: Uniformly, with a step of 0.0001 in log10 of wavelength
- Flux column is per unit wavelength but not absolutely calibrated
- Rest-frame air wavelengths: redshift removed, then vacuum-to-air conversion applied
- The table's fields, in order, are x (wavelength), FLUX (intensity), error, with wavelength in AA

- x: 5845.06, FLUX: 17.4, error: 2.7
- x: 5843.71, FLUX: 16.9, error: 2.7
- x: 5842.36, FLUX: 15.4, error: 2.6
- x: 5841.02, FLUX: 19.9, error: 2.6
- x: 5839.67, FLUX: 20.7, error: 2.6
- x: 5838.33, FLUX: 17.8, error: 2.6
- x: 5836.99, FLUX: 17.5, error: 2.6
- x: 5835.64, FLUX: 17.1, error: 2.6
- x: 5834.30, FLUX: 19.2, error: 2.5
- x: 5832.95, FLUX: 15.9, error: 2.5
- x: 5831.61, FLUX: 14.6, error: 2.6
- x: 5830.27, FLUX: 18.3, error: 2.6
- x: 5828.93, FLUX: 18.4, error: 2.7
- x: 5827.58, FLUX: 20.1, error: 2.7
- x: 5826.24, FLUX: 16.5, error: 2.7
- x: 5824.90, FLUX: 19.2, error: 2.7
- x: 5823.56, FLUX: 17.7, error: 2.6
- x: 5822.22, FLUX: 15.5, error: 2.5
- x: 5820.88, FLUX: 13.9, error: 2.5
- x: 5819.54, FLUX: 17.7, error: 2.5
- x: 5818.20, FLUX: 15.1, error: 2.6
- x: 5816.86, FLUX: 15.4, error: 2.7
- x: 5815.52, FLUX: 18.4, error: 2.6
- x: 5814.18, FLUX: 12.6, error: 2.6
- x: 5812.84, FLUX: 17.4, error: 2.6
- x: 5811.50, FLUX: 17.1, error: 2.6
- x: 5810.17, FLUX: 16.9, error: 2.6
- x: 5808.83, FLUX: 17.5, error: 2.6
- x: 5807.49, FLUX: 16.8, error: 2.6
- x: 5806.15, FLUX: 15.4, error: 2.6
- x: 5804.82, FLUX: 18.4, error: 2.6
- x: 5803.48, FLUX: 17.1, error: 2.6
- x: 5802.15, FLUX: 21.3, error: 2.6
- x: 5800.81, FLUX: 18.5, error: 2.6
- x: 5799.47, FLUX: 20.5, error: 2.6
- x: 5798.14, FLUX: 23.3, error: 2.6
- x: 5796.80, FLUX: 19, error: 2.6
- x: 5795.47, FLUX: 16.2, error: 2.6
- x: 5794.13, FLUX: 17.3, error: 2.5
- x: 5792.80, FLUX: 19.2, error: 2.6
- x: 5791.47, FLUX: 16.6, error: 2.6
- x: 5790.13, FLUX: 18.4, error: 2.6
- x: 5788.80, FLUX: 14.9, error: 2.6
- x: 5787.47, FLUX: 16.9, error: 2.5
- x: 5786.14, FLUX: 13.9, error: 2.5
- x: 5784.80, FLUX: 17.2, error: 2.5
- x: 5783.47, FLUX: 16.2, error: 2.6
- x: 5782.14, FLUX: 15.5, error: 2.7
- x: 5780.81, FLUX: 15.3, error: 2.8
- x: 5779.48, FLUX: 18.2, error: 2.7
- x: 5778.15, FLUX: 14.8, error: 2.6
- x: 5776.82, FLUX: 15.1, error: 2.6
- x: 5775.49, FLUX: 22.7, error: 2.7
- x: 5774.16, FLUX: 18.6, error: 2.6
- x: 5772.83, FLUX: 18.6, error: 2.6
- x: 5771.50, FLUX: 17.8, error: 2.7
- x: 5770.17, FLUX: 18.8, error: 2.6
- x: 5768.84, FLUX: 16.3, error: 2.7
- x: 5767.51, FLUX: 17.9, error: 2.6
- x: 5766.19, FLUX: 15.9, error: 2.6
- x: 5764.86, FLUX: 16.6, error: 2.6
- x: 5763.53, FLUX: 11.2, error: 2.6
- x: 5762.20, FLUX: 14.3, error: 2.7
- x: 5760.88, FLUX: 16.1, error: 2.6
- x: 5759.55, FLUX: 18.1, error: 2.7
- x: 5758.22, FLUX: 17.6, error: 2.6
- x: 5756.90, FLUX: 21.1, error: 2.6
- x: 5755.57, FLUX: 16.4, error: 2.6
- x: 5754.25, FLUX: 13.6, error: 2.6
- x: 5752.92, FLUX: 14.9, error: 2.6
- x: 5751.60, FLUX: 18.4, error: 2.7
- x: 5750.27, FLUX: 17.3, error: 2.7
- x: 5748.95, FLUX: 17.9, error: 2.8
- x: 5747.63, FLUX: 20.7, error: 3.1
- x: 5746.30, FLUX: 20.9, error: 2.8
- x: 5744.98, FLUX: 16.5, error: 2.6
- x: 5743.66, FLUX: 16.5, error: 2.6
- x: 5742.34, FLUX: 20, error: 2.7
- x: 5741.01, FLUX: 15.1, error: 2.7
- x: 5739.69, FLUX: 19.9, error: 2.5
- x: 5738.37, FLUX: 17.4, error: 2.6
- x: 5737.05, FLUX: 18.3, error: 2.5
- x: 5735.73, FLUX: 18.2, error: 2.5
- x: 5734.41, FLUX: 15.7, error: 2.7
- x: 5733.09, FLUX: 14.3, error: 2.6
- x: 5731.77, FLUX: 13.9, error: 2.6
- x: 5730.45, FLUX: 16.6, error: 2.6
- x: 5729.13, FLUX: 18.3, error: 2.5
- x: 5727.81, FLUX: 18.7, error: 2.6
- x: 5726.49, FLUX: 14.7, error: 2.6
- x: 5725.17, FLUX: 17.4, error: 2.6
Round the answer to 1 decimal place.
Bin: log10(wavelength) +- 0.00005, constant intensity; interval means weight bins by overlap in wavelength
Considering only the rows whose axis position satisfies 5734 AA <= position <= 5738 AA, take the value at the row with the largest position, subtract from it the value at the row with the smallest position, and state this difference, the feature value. 2.6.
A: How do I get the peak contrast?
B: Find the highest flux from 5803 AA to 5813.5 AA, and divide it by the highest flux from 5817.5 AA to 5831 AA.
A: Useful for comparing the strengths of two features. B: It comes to 0.92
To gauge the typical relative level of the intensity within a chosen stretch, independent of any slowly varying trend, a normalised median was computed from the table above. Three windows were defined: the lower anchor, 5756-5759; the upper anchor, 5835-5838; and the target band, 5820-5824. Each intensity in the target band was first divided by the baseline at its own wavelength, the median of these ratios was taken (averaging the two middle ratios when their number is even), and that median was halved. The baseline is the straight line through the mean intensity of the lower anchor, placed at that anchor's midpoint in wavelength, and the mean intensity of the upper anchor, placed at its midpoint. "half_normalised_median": 0.44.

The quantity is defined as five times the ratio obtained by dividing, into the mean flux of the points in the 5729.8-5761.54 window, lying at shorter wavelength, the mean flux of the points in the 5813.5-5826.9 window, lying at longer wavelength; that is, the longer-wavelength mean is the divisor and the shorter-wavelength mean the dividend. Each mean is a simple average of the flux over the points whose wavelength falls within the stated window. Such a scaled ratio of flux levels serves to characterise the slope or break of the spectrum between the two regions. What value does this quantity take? 5.34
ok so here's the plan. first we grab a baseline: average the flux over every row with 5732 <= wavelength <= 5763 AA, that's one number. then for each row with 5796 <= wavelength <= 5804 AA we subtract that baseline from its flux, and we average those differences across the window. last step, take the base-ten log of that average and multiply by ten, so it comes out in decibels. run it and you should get 4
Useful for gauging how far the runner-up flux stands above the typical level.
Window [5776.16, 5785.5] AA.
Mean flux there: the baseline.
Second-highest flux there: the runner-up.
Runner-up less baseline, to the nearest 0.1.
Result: 1.2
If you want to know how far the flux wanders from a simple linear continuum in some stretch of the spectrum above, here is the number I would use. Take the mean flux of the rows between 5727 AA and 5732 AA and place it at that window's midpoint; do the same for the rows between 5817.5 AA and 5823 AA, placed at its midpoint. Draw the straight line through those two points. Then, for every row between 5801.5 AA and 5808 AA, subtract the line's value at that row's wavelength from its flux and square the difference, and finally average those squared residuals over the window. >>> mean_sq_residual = 8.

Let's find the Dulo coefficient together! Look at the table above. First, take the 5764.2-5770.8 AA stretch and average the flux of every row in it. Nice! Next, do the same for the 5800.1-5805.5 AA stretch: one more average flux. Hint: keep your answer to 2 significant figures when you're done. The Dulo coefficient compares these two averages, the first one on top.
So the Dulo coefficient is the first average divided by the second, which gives 0.91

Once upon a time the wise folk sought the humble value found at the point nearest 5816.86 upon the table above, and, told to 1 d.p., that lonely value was 15.4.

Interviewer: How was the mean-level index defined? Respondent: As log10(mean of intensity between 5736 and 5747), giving 1.26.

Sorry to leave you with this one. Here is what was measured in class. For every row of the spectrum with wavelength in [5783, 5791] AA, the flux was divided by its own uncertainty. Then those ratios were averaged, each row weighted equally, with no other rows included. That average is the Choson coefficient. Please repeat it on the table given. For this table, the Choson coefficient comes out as 6.4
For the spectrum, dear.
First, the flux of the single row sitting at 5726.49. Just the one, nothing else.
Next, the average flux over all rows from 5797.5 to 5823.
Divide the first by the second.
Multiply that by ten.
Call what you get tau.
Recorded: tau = 8.5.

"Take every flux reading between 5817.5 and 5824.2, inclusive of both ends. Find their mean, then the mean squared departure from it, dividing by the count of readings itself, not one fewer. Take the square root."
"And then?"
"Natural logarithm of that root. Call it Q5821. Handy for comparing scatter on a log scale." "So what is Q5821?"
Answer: 0.41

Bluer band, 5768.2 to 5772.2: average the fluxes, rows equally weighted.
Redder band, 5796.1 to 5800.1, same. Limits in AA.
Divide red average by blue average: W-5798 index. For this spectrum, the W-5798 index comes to 1.2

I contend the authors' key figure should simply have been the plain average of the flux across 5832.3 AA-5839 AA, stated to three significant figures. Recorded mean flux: 17.5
